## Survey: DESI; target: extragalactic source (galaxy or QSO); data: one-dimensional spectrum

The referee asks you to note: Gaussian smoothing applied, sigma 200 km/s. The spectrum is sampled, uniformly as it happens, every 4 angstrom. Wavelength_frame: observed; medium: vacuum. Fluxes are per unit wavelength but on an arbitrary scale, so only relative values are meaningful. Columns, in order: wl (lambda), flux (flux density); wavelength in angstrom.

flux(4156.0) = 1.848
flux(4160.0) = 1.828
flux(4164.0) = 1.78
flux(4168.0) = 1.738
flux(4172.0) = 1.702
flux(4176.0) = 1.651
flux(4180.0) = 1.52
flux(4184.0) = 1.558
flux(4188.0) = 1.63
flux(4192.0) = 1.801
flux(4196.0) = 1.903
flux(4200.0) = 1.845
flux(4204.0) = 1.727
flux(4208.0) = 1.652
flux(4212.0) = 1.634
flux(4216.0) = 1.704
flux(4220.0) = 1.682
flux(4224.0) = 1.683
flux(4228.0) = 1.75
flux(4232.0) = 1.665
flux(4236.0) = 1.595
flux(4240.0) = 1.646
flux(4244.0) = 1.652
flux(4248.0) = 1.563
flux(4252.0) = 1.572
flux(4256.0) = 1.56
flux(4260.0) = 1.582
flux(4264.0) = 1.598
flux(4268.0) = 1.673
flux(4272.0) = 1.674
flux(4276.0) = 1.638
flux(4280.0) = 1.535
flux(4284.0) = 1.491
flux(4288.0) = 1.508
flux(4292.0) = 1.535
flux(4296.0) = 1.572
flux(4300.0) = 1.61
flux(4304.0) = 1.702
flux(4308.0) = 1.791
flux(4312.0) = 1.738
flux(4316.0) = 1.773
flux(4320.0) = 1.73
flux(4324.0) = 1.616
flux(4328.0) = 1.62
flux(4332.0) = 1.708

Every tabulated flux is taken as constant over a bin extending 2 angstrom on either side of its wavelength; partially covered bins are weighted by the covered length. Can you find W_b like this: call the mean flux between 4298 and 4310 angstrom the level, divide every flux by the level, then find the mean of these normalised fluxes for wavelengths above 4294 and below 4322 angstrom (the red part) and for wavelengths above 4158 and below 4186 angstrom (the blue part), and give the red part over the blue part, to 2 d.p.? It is 1.01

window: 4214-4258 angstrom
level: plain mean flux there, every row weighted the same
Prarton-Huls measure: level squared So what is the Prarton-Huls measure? 2.70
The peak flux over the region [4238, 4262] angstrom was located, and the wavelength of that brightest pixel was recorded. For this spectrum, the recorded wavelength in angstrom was 4244.0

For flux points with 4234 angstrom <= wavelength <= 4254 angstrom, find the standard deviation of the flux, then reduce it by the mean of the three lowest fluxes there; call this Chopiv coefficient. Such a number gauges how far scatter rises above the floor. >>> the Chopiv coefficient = -1.54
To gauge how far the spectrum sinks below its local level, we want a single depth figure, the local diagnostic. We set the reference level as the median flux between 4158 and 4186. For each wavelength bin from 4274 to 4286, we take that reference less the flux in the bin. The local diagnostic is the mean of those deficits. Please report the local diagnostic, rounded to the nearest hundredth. 0.15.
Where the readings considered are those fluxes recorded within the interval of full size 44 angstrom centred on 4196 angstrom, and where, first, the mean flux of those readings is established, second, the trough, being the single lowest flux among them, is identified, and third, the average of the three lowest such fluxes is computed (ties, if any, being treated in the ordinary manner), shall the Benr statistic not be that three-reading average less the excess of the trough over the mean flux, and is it 1.74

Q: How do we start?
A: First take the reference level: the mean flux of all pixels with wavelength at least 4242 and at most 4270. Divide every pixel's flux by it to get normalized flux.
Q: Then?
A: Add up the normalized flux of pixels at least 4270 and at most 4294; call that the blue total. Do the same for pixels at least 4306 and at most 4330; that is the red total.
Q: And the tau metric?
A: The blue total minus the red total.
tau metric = -0.55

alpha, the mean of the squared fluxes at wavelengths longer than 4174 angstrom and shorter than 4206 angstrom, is 2.92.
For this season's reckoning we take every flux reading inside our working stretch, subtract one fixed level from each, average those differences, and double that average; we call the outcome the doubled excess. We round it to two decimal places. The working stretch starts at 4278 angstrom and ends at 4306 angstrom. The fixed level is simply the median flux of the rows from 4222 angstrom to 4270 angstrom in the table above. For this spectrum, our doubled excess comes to -0.11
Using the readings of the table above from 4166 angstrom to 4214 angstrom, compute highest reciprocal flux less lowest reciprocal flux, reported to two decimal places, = 0.13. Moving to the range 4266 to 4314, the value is 0.11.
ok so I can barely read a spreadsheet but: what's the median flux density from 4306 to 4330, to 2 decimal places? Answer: 1.73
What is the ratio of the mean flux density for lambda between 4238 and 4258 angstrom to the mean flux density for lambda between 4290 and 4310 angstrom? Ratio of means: 0.97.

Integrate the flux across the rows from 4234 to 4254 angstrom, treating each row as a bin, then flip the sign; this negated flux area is -32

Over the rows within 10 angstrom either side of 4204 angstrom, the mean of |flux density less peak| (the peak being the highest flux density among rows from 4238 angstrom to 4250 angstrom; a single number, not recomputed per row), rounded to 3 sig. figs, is 0.107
